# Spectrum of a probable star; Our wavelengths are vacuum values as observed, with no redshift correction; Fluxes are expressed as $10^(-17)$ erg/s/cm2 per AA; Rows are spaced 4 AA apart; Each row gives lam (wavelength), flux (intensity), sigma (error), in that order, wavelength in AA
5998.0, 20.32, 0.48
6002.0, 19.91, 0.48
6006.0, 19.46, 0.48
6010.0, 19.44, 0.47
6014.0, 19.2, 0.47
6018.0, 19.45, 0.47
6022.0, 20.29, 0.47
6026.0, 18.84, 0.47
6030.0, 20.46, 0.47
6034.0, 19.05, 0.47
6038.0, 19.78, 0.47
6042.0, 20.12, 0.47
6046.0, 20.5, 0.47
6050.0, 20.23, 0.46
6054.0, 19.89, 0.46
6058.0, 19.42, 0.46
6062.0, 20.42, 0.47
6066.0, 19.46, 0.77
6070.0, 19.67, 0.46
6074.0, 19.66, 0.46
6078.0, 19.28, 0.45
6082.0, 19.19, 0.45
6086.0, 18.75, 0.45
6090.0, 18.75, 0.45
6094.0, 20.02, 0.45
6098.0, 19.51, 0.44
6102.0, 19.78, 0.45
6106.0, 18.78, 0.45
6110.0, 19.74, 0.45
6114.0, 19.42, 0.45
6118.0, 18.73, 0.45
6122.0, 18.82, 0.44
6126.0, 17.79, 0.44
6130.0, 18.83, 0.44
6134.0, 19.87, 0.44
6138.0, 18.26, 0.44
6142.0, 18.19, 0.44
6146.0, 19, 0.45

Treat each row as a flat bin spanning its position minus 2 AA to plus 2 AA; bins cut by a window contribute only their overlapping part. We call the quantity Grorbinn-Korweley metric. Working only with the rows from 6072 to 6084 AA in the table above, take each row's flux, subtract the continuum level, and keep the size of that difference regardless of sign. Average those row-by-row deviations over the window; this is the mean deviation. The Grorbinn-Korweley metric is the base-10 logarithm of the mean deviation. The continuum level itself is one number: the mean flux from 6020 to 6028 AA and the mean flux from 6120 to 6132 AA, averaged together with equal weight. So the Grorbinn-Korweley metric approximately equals -0.5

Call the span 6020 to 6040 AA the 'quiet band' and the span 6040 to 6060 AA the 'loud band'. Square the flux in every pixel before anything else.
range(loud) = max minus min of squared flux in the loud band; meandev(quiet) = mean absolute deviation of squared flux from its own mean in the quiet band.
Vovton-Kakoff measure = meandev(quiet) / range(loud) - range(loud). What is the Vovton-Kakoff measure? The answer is -43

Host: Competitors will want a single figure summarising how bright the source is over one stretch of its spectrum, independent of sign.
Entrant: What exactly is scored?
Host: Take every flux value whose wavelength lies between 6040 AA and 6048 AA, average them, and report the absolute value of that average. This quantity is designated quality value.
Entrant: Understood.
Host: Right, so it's 20.31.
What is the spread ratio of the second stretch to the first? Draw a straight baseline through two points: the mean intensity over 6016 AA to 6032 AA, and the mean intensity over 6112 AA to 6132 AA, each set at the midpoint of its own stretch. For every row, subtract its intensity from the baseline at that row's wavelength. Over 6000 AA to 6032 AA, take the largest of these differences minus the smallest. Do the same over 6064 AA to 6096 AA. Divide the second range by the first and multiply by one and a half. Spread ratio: 1.2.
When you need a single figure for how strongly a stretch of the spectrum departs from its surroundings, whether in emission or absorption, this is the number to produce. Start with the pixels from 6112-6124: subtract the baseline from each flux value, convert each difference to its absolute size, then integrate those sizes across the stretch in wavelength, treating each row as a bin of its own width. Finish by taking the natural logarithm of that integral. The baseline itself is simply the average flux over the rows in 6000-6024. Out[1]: 2.03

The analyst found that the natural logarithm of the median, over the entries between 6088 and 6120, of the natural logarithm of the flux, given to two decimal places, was 1.09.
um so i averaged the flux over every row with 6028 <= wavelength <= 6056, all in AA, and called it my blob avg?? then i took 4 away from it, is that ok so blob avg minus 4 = 16.0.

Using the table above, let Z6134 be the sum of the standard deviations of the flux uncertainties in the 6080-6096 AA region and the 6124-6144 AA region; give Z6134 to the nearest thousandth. 0.000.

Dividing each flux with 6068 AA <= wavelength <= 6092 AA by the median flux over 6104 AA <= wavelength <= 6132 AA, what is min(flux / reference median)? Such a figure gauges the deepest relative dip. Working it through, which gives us 1.00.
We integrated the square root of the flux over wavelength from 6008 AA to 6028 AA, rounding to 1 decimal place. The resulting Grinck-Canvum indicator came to 88.2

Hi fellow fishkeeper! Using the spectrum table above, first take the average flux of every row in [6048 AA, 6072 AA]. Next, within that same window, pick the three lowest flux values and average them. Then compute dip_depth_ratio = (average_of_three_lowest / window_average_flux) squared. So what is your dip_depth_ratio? 0.967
